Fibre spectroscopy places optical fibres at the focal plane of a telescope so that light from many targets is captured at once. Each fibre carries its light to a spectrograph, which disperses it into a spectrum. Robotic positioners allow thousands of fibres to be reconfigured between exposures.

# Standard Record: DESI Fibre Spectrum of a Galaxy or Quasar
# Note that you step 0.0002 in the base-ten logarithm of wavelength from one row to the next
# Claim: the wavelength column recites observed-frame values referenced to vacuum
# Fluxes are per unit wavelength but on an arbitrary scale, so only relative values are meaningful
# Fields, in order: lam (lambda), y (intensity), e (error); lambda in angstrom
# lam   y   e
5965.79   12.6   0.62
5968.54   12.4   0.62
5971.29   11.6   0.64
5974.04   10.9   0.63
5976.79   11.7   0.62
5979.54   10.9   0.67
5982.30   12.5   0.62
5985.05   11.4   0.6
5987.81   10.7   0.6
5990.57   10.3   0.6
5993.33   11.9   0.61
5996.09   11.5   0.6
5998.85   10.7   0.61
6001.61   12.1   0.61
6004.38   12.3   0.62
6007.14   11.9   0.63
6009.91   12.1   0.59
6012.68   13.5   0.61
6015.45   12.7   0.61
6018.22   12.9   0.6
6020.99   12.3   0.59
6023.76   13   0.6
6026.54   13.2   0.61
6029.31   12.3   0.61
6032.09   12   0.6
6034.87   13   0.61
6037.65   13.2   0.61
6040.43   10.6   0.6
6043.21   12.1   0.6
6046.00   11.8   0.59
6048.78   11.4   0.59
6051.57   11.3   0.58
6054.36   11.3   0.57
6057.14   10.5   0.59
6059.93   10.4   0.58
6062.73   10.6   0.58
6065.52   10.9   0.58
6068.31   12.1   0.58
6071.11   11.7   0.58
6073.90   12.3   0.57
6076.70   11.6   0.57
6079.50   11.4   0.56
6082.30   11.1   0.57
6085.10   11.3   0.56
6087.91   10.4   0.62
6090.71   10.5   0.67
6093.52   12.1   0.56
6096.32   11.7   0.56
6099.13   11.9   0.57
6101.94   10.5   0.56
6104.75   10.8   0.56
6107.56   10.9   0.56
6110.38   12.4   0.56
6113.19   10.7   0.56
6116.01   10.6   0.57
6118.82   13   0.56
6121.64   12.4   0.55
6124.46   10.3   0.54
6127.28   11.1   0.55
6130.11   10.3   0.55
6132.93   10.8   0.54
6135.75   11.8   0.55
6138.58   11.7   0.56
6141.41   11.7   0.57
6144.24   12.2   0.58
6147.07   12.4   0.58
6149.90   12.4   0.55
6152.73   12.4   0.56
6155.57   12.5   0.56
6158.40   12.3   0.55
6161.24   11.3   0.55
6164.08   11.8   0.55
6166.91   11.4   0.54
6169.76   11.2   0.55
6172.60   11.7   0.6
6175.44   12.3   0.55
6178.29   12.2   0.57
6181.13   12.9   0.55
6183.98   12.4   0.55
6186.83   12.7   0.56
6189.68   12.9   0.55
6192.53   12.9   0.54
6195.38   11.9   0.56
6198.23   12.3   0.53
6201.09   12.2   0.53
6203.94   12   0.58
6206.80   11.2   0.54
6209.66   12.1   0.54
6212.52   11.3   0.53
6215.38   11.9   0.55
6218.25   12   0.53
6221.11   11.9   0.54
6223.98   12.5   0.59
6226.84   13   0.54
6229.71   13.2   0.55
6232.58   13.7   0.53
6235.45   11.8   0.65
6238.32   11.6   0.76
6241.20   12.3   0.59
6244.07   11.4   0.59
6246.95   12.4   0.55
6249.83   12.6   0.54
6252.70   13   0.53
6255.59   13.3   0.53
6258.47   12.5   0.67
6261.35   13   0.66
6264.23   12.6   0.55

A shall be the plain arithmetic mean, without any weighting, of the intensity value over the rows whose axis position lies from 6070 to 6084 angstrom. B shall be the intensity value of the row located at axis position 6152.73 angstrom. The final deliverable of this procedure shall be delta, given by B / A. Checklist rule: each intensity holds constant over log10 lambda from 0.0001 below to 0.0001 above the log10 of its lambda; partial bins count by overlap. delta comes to 1.07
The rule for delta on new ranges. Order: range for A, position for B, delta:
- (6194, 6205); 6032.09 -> 0.99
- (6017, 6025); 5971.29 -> 0.91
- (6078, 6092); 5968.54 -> 1.13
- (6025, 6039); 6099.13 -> 0.93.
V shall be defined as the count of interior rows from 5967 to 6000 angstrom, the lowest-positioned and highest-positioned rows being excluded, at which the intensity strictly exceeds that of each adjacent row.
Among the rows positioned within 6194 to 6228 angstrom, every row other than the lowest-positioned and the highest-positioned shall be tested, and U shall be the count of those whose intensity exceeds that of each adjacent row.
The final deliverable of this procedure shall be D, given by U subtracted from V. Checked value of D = 0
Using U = 3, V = 3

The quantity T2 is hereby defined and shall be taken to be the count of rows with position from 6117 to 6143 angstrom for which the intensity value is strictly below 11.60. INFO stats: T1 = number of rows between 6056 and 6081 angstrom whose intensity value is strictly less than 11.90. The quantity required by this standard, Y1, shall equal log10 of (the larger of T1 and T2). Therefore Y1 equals 0.85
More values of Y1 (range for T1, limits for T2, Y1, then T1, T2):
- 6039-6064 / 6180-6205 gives 0.90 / 8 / 0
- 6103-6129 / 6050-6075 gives 0.78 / 6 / 6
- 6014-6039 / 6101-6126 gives 0.78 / 0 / 6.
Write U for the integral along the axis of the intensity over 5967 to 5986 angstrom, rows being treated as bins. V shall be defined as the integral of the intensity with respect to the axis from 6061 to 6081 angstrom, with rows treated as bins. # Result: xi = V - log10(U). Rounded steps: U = 221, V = 230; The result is 228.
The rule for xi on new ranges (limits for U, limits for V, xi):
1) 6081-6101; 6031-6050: 226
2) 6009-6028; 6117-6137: 225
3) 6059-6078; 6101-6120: 212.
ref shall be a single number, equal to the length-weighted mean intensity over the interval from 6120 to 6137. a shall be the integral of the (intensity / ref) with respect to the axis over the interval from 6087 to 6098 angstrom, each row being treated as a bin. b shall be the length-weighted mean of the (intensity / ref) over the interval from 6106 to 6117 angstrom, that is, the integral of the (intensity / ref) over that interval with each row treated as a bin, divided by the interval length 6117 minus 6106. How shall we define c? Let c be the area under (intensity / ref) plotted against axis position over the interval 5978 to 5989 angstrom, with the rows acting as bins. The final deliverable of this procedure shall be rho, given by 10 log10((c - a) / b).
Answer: -8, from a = 11.1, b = 1.00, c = 11.3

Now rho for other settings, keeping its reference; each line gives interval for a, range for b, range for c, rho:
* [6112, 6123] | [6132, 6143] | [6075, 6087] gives -2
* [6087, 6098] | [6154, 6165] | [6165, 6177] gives 1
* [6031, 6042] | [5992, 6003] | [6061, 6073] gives -8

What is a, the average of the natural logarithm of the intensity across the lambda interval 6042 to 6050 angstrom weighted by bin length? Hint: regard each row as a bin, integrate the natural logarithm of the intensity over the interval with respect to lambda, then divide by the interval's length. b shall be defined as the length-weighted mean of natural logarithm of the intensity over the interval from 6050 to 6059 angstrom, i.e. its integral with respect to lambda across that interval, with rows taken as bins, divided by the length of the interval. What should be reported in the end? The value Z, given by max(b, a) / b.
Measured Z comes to 1.03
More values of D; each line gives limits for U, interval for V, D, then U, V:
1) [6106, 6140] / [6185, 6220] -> -2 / 4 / 2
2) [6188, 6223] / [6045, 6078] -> -1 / 3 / 2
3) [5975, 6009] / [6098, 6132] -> 0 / 3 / 3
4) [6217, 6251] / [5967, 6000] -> 1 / 2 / 3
